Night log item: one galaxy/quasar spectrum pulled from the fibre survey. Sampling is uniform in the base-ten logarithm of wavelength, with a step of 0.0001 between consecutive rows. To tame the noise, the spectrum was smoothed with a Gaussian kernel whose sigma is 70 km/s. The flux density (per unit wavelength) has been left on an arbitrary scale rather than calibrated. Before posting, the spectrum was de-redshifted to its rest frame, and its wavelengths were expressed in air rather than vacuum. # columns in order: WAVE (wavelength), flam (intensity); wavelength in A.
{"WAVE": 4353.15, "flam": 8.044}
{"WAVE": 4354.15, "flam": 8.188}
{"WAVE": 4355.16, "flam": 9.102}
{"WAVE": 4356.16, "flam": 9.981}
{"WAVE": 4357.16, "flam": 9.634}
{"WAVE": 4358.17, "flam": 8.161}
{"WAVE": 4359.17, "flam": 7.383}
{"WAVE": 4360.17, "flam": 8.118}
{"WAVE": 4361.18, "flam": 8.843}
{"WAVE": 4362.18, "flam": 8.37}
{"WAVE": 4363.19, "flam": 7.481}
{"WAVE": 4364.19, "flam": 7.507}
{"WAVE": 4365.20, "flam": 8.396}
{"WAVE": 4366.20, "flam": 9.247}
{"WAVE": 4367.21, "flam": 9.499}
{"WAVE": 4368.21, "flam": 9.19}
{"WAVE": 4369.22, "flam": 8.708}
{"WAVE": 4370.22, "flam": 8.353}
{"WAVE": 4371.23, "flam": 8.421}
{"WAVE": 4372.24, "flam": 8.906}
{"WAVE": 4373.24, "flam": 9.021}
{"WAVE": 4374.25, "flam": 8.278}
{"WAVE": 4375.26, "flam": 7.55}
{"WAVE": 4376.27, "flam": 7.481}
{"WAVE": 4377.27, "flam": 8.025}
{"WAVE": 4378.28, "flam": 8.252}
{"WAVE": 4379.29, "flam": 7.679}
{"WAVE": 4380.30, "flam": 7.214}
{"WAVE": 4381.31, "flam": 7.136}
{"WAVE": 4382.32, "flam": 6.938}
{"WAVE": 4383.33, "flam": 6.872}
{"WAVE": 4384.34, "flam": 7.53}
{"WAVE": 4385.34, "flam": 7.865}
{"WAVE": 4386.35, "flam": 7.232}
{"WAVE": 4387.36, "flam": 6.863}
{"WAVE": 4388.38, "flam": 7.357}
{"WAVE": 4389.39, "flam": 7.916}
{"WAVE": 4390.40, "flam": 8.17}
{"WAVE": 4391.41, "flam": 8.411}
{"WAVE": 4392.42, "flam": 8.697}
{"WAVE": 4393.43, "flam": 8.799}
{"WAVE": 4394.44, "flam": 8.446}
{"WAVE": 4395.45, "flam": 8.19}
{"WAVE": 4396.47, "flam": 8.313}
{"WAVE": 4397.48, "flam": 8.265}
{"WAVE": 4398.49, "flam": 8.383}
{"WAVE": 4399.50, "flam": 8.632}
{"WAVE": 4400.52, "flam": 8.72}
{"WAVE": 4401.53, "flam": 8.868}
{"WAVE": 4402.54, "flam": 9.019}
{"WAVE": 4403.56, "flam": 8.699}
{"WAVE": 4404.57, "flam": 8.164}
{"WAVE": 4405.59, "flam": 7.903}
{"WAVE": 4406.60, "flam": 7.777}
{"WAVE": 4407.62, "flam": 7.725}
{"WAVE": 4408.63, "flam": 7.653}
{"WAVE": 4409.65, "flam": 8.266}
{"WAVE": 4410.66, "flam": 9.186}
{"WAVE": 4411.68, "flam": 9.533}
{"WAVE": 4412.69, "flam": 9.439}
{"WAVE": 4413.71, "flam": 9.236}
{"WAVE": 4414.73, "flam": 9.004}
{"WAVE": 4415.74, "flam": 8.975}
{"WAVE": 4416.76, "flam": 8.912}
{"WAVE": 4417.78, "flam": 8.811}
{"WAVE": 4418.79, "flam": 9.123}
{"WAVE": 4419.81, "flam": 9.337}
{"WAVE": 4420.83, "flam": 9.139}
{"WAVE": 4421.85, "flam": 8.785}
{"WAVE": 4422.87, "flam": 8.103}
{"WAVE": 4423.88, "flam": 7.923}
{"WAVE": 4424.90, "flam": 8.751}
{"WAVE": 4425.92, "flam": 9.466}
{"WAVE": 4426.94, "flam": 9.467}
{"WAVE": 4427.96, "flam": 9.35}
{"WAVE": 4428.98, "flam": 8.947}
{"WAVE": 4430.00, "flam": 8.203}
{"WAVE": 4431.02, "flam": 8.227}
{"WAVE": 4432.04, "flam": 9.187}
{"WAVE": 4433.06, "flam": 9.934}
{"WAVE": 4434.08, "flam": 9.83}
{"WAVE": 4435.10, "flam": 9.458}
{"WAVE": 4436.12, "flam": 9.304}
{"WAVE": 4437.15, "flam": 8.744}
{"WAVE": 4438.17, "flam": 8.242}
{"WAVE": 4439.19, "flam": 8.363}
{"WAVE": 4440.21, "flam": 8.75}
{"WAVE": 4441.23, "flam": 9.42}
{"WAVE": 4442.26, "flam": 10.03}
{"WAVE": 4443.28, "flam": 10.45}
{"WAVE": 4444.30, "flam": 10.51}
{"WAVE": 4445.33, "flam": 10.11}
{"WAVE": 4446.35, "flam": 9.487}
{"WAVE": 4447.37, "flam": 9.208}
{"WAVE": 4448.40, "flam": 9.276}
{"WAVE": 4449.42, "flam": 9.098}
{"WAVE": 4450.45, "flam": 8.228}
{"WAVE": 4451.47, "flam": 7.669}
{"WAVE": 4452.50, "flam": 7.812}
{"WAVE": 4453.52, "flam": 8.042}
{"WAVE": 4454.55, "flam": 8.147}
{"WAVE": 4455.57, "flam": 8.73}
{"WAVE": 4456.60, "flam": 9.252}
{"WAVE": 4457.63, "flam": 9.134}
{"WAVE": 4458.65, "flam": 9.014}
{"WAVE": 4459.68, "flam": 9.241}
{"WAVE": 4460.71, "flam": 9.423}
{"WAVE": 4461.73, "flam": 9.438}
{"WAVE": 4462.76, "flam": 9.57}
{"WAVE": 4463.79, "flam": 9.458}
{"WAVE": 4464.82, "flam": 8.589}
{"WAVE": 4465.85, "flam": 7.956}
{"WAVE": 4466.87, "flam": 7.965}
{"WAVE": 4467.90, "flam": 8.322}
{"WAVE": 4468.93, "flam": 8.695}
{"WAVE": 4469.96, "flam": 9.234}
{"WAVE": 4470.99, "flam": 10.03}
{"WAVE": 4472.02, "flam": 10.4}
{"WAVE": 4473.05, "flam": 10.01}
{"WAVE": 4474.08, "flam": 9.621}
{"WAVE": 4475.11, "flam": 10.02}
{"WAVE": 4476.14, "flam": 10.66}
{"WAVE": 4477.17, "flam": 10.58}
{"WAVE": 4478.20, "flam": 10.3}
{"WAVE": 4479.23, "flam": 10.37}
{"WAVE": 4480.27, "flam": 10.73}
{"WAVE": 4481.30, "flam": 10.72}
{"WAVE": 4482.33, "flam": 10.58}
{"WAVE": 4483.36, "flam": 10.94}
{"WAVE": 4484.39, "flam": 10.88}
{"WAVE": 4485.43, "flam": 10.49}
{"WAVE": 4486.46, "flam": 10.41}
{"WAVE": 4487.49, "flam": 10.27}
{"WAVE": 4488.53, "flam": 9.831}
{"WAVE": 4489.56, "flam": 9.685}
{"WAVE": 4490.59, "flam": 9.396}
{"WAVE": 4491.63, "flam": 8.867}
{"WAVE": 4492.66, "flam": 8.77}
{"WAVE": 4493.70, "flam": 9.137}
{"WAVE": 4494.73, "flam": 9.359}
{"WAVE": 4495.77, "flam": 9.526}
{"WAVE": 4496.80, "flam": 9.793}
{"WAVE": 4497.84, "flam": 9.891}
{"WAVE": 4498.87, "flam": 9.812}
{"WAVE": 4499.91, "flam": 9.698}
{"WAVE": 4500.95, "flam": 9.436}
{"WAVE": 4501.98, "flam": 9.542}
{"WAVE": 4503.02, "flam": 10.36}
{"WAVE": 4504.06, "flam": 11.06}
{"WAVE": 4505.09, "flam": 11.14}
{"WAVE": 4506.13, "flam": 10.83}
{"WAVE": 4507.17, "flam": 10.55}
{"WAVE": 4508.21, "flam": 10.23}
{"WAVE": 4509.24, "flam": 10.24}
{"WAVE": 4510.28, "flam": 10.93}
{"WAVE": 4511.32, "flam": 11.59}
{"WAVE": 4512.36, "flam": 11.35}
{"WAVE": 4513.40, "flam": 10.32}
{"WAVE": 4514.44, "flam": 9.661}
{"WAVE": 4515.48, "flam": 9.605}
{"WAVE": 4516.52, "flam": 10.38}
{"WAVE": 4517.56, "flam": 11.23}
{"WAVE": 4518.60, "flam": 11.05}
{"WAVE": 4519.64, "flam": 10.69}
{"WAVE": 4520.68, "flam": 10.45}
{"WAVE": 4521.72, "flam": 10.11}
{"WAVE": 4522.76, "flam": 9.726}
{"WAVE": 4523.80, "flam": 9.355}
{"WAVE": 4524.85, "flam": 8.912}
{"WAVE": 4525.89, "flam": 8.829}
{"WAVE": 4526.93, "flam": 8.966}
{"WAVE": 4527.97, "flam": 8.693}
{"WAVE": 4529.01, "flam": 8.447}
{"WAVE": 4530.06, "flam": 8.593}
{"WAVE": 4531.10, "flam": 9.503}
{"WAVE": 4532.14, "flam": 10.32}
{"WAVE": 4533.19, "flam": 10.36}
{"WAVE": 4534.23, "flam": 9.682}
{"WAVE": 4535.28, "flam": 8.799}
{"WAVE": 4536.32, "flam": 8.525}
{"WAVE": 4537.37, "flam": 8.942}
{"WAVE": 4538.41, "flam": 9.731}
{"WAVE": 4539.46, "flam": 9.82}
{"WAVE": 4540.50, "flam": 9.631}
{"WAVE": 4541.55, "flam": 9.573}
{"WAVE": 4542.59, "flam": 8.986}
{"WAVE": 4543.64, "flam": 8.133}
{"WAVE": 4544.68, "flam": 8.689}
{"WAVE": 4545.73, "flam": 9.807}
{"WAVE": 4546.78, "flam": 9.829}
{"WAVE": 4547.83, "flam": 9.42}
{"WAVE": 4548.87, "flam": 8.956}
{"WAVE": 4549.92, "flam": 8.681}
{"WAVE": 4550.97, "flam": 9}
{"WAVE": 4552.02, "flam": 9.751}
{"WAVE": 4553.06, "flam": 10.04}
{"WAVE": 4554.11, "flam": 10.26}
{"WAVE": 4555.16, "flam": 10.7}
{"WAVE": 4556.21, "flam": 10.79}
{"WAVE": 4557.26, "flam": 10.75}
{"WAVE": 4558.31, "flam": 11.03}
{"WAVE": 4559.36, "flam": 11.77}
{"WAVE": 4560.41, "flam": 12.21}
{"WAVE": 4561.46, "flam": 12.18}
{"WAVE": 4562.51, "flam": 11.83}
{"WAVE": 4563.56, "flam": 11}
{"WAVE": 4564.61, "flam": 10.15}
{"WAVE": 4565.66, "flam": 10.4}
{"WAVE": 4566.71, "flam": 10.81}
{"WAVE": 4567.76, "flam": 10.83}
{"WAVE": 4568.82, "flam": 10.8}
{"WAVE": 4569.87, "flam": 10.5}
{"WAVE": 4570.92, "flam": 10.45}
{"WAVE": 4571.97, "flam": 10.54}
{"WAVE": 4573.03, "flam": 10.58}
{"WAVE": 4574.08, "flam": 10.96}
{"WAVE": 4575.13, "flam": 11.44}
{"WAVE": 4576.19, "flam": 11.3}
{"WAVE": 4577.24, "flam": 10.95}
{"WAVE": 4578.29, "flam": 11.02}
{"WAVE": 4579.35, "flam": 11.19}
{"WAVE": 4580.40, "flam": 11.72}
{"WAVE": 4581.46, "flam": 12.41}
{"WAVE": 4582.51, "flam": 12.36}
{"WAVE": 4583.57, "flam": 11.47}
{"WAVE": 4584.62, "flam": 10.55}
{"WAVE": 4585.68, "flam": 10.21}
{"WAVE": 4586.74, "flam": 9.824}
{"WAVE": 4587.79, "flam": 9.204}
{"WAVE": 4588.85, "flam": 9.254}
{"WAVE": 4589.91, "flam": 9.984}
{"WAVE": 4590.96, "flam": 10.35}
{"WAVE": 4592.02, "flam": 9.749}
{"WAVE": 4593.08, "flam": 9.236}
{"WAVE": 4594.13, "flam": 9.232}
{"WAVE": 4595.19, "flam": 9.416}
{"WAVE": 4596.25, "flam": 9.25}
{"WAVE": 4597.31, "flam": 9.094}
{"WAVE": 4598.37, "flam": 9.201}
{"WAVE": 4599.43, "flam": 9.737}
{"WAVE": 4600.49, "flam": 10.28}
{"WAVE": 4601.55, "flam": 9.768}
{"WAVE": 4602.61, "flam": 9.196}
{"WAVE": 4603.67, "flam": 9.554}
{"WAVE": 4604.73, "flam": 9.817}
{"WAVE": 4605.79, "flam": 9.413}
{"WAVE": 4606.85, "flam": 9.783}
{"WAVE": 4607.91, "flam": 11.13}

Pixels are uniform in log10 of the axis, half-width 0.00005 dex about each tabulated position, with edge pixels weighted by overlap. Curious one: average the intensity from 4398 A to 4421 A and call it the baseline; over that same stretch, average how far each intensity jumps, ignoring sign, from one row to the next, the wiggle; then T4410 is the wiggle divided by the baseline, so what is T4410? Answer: 0.028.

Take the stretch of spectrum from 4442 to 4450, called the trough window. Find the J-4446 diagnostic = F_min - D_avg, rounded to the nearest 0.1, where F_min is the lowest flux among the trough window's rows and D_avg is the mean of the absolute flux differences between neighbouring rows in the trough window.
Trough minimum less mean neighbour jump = 8.8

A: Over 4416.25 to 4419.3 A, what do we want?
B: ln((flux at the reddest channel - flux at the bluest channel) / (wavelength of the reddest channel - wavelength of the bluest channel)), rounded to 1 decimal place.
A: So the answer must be -2.3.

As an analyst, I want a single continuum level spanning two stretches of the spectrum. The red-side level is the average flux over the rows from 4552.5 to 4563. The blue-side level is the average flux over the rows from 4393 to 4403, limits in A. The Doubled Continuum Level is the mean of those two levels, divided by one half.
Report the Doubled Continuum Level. 19.7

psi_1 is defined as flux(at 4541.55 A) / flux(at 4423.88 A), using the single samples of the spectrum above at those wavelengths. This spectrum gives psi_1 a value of 1.21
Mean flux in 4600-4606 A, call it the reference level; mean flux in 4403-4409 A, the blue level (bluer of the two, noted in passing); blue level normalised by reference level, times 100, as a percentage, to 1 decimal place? 82.6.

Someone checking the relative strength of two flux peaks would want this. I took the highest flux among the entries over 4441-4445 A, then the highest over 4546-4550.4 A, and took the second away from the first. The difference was 0.7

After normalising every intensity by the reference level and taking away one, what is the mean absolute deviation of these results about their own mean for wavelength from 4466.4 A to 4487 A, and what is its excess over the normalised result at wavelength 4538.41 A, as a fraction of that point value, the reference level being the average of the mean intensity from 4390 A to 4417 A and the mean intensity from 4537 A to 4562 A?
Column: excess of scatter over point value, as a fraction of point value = 0.4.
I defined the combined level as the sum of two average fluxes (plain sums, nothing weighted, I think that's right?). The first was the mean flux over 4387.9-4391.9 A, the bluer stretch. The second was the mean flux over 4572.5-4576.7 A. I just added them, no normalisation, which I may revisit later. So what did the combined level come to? 19.0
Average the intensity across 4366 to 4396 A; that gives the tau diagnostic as 8.1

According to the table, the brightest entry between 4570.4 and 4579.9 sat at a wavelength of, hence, 4575.13 A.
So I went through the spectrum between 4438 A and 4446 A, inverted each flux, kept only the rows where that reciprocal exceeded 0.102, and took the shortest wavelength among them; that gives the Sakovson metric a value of 4438.17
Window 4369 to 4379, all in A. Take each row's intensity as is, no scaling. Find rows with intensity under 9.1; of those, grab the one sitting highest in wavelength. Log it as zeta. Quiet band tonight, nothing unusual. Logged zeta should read 4378.28 A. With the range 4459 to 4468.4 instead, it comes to 4467.90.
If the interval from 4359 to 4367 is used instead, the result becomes 4365.20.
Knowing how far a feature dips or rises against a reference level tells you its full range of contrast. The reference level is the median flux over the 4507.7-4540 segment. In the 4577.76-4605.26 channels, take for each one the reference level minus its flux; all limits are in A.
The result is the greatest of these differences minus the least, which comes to 3.3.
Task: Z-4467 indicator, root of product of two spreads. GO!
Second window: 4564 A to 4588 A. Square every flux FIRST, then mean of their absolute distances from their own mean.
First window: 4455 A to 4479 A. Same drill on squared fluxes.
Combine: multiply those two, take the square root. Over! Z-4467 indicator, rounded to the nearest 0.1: 11.7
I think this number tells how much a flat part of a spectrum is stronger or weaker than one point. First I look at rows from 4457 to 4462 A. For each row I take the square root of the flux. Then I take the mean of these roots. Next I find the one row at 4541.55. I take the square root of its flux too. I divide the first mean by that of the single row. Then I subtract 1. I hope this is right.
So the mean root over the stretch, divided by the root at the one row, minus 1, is -0.02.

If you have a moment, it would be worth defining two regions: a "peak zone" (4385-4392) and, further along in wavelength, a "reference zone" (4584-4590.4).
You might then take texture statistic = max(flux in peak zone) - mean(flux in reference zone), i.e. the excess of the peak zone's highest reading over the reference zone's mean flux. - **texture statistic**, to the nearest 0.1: -1.4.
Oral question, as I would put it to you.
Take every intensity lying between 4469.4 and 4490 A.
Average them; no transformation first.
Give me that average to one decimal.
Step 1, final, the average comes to 10.3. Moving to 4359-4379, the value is 8.4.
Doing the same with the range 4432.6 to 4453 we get 9.2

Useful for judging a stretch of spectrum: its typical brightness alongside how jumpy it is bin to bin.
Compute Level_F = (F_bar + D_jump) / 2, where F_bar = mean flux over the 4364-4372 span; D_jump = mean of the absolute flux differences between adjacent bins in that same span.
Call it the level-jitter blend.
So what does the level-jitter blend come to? 4.6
